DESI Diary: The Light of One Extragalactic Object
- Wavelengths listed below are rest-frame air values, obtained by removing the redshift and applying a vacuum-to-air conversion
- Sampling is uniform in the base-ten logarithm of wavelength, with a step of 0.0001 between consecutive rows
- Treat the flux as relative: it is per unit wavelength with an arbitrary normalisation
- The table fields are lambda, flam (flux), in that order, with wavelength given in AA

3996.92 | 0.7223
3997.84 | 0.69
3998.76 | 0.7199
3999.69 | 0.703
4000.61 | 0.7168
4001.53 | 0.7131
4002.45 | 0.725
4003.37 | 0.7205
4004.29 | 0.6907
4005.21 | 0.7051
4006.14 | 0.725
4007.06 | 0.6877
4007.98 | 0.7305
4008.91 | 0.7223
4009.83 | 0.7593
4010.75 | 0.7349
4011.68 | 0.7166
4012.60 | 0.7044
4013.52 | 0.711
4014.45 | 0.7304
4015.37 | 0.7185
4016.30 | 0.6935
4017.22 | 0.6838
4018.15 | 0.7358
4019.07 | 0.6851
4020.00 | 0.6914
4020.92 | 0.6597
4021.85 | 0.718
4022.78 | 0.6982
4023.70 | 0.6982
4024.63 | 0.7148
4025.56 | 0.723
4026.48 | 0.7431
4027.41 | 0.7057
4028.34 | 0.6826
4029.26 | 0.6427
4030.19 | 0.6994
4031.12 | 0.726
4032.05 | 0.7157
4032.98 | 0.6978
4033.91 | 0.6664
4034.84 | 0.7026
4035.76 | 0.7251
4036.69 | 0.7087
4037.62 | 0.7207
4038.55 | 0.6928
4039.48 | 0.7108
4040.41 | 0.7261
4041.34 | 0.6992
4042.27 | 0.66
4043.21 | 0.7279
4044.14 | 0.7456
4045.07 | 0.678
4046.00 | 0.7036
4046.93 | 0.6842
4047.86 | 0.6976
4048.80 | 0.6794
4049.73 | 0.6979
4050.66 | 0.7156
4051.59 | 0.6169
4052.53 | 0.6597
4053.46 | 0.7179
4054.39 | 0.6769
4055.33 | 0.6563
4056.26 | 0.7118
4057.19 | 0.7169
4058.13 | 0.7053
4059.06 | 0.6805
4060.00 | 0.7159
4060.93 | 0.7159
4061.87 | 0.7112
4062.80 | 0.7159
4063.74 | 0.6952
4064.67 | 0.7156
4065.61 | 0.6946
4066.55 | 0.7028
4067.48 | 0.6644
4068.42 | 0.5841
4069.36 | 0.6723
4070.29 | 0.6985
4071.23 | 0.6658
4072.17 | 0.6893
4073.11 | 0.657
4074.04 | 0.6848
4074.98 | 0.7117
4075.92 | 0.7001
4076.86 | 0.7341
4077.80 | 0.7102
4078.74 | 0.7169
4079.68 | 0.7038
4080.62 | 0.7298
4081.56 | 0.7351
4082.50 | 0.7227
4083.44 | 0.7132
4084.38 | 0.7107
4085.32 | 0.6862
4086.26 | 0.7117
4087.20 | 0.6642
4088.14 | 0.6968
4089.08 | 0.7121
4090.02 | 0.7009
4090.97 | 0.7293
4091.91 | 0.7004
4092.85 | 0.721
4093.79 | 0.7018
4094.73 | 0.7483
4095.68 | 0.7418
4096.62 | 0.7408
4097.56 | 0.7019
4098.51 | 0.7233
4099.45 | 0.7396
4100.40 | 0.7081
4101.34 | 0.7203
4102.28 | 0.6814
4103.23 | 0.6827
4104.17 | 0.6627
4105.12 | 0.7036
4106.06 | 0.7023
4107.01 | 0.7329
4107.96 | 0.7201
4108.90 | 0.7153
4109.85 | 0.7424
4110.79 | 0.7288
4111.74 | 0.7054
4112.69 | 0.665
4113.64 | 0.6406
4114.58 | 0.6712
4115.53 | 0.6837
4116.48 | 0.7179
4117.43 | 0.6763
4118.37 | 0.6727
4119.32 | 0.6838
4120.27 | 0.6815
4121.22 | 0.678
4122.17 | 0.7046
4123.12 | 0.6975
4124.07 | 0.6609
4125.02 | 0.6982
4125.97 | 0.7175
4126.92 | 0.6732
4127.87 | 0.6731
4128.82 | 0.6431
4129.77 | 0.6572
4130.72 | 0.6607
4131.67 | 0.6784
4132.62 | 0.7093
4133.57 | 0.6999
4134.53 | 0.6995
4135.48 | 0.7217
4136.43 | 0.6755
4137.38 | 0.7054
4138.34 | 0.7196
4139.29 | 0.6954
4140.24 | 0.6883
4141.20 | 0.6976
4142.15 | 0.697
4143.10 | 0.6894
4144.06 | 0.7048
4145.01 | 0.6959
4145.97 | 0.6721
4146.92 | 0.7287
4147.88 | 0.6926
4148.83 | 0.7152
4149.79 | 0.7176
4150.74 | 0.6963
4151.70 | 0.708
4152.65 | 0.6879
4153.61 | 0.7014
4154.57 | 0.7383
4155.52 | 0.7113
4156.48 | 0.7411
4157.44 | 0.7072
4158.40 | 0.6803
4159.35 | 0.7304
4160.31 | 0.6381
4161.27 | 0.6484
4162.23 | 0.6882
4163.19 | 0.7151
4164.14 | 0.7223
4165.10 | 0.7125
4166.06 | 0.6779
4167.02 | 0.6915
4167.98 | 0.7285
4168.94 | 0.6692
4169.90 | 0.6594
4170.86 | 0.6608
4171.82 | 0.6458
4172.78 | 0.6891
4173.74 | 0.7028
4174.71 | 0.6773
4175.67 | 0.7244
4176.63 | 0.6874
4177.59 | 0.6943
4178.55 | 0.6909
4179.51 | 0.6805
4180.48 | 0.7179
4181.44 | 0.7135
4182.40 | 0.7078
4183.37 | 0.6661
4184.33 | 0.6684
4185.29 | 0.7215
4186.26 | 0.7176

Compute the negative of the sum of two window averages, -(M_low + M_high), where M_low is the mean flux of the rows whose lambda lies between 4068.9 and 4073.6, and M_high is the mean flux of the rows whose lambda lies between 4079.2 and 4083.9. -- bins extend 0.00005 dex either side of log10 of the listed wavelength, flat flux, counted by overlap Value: -1.40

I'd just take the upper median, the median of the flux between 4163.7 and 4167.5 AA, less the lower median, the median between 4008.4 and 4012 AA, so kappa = -0.027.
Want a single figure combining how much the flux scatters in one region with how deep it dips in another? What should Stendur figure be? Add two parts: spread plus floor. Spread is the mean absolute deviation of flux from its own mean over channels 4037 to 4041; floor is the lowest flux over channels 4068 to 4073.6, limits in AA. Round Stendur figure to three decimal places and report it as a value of 0.595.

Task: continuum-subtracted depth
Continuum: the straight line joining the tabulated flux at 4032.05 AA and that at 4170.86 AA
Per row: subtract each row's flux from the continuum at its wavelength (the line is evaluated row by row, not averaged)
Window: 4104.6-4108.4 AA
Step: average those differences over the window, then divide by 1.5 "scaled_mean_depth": -0.019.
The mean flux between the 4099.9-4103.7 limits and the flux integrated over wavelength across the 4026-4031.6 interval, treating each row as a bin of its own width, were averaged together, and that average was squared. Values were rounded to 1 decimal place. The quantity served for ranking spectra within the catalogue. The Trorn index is 5.3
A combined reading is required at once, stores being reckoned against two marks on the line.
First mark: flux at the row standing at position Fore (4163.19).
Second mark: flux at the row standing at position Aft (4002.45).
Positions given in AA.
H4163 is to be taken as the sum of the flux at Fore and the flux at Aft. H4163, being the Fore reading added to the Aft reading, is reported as 1.44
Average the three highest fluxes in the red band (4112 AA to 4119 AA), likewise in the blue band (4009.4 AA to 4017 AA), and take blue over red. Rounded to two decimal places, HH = 1.07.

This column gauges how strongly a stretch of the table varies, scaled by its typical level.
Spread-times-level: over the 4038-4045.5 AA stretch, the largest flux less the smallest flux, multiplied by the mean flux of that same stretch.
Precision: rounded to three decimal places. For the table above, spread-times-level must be 0.060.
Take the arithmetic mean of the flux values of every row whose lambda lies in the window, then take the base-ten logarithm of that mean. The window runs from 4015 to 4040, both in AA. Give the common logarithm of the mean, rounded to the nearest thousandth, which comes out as -0.154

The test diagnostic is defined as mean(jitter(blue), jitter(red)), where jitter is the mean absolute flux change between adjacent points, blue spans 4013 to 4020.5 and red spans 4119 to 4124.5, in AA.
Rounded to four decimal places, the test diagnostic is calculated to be 0.0201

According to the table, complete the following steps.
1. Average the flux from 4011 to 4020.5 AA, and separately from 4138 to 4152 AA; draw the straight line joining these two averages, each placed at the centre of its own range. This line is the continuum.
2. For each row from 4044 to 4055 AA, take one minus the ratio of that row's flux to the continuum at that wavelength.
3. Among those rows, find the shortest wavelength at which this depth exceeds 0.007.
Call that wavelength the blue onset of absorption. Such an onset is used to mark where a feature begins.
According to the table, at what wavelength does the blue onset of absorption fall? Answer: 4045.07 AA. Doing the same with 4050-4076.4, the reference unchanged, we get 4051.59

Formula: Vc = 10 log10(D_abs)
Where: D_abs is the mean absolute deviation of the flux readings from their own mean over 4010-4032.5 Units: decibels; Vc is -17.3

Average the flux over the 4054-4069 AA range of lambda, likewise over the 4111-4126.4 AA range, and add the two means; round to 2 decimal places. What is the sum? 1.38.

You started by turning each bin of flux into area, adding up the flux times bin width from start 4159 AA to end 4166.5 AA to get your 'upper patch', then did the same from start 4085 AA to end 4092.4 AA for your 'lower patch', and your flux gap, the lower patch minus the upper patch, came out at 0.0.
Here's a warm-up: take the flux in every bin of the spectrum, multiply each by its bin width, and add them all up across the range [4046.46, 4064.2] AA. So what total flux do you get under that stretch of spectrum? 12.30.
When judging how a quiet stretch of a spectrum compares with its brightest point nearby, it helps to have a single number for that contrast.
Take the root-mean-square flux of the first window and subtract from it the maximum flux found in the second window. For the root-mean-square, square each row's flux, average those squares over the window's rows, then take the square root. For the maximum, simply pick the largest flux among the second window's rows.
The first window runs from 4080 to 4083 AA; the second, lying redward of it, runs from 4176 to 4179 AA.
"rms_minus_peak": 0.035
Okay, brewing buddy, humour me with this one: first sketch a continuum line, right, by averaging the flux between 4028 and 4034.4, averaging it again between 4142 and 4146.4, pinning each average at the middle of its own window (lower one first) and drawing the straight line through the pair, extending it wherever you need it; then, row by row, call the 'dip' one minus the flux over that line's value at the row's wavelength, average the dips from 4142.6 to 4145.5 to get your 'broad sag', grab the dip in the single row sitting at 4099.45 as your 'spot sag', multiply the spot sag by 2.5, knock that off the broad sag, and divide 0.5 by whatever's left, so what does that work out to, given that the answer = 3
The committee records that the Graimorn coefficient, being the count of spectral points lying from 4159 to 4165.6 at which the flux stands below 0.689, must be 3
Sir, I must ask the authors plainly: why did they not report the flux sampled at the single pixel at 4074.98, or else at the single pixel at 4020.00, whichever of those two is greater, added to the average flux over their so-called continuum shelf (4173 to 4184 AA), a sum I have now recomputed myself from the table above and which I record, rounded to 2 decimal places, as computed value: 1.41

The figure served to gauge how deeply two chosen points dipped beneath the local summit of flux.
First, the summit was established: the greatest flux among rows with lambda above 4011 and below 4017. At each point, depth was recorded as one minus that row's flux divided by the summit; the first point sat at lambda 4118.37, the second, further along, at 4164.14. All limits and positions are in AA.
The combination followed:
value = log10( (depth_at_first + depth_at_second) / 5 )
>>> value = -1.7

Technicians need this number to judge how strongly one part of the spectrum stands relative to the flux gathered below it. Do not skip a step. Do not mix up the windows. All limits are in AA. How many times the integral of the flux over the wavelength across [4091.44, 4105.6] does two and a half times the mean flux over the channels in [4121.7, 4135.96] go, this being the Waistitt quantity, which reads 0.170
